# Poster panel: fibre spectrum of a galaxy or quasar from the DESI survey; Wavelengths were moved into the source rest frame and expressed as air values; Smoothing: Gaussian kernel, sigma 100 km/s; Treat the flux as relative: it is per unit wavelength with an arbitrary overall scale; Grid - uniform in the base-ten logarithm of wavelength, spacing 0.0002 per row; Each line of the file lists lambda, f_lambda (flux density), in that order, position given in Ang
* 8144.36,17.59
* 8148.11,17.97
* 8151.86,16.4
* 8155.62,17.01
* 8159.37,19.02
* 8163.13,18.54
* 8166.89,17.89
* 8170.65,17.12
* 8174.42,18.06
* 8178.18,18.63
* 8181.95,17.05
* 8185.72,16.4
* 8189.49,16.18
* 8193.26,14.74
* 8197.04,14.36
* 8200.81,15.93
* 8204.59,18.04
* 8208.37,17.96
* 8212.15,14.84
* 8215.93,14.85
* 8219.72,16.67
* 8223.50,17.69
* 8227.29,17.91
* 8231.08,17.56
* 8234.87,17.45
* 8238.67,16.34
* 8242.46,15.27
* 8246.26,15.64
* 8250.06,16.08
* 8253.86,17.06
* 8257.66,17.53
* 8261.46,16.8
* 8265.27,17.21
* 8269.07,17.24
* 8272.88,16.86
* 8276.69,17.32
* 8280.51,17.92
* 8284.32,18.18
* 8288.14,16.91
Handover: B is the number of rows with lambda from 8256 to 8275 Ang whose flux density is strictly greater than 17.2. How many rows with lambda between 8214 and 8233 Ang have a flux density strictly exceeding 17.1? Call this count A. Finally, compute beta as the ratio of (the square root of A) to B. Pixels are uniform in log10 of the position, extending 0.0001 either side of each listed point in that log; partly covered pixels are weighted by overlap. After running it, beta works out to 0.6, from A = 3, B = 3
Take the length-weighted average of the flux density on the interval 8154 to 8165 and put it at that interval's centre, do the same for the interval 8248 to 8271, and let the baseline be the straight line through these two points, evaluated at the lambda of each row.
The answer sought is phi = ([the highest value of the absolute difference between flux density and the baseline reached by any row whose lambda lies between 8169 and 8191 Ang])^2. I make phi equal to 3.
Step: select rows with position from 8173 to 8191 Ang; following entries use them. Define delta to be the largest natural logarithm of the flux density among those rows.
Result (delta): 2.92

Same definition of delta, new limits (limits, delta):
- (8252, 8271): 2.86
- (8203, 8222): 2.89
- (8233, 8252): 2.86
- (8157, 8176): 2.95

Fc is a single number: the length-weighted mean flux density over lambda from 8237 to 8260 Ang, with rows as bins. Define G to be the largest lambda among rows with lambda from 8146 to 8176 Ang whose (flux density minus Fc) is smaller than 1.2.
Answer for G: 8170.65 Ang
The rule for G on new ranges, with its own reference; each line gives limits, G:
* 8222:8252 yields 8250.06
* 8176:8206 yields 8200.81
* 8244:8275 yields 8272.88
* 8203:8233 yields 8219.72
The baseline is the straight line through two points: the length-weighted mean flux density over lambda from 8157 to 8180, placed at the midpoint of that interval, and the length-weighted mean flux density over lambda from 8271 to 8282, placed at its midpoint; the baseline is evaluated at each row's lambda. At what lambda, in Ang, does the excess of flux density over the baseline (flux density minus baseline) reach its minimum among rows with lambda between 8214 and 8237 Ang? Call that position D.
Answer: 8215.93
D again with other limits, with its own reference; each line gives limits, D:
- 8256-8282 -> 8261.46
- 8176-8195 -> 8193.26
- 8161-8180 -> 8170.65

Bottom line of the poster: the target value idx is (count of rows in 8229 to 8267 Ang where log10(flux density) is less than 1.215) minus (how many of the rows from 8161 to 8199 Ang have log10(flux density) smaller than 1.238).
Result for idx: -2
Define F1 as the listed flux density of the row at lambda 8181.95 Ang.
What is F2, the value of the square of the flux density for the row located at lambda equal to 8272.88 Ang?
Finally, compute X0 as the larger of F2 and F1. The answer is 284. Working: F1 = 17.05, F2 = 284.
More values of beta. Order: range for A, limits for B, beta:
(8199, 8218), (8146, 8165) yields 0.5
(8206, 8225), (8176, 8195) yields 1.4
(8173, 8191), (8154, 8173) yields 0.5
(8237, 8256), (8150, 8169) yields 0.0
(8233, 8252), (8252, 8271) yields 0.3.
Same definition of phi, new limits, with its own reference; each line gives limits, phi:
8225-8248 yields 4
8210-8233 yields 7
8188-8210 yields 12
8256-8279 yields 0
